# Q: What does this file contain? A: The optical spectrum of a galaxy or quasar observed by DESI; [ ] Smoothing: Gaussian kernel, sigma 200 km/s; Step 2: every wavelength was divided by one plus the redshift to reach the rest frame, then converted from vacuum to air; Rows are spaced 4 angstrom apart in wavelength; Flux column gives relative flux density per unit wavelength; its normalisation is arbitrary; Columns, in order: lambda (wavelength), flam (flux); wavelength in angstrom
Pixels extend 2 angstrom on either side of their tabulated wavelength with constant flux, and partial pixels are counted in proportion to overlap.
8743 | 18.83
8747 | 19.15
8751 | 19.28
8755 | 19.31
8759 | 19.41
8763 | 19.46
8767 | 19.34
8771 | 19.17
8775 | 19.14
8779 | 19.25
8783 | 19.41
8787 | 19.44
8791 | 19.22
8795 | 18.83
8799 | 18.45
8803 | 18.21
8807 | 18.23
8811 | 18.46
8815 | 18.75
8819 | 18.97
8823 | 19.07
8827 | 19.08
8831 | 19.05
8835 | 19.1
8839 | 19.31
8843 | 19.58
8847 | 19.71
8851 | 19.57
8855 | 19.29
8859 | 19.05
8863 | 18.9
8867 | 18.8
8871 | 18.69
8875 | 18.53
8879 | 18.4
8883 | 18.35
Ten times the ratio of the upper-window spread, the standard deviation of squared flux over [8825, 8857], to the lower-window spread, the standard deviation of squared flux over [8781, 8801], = 6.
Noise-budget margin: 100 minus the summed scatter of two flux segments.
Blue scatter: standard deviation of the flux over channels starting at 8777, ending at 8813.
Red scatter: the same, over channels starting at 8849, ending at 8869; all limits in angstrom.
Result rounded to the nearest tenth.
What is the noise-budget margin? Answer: 99.2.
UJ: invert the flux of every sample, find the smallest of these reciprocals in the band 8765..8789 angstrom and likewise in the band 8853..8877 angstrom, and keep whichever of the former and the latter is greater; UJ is 0.0518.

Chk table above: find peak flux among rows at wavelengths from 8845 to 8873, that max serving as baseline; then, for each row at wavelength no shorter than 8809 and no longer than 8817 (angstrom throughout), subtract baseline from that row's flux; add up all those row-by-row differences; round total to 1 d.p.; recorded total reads -2.2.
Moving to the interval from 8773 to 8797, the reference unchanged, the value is -3.0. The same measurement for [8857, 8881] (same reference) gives -5.9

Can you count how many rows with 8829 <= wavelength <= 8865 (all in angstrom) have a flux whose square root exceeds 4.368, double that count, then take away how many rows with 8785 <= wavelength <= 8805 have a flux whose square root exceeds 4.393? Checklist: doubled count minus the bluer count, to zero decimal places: 11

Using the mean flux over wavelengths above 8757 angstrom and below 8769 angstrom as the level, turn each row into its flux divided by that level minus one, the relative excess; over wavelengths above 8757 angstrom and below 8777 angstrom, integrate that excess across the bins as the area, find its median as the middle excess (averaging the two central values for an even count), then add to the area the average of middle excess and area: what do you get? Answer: -0.16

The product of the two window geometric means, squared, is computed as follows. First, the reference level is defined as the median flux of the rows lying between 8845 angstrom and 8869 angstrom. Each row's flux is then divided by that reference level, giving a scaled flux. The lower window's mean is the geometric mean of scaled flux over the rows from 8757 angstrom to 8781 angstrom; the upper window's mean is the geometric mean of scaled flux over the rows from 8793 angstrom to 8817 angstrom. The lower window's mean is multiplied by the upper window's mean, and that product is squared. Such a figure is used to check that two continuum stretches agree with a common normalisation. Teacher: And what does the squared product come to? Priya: 0.94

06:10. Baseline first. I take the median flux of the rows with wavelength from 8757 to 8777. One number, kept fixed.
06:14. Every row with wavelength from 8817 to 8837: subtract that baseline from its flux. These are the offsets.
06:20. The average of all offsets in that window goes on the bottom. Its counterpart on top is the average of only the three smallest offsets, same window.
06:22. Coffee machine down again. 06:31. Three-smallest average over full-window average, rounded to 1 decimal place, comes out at 1.1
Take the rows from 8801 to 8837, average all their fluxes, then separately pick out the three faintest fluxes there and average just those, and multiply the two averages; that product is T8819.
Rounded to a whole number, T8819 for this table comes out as 343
